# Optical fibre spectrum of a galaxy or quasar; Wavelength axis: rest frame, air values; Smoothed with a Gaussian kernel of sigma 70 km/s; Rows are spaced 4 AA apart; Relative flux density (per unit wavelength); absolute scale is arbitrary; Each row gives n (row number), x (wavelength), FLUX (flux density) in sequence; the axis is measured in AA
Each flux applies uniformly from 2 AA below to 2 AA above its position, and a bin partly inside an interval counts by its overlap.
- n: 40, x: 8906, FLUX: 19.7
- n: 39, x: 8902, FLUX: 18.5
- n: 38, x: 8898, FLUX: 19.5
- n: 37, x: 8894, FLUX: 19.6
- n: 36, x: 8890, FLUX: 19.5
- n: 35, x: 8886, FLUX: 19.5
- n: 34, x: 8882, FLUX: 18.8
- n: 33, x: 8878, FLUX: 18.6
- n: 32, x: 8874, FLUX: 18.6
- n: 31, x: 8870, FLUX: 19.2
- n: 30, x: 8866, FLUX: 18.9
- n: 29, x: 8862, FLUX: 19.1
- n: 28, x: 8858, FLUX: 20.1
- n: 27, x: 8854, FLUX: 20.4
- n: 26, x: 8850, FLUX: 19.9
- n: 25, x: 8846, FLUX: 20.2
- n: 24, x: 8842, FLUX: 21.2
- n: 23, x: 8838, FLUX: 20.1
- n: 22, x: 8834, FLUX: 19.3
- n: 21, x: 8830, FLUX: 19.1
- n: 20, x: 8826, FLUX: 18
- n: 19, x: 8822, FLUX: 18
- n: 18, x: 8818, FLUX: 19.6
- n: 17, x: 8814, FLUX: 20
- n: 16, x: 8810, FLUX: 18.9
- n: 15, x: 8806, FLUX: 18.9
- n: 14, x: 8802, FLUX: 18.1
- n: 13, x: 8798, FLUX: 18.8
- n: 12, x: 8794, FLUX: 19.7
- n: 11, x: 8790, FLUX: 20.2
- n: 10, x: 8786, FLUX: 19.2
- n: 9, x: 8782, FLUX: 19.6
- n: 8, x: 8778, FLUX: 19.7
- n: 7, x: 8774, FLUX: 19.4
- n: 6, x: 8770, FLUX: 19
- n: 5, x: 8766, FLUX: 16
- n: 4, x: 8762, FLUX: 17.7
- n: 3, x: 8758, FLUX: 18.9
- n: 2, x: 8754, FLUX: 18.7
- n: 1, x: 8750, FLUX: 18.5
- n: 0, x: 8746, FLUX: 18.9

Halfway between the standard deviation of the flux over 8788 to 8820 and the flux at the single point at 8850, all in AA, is 10.3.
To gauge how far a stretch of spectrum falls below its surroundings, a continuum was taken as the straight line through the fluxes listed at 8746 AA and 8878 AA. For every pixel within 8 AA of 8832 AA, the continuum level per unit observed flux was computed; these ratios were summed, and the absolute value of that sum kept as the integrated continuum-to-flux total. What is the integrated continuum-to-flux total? 3.92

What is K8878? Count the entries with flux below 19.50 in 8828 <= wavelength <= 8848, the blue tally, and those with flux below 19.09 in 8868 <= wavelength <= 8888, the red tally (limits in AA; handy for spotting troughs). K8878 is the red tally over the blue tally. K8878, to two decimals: 1.50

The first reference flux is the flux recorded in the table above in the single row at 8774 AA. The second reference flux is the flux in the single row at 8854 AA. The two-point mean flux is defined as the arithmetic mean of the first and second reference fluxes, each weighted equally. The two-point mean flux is 19.9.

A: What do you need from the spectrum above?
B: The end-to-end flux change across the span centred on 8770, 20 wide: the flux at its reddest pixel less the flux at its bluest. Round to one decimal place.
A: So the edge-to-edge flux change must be 2.0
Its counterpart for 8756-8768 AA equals -2.9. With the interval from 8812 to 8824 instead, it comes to -2.0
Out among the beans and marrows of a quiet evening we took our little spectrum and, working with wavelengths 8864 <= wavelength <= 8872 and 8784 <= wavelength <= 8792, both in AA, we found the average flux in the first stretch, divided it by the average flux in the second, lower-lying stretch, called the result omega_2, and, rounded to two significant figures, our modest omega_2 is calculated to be 0.97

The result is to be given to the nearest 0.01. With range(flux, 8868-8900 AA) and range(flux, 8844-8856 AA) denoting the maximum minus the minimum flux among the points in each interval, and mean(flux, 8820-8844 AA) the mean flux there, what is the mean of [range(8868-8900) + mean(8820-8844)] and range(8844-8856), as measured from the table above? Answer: 10.39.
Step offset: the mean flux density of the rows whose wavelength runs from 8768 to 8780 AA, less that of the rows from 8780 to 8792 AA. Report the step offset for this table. 0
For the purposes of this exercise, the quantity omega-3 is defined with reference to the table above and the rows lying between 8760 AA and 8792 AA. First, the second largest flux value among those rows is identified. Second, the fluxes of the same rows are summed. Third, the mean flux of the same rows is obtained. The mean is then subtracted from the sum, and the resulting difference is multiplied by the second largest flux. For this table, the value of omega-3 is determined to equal 2599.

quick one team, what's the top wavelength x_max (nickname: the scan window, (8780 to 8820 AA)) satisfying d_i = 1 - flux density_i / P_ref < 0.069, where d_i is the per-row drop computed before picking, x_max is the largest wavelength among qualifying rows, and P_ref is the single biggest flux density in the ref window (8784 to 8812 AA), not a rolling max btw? 8818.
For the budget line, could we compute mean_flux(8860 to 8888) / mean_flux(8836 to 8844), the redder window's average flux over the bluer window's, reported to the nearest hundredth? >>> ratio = 0.92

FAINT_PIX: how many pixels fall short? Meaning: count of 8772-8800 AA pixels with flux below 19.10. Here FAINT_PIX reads 1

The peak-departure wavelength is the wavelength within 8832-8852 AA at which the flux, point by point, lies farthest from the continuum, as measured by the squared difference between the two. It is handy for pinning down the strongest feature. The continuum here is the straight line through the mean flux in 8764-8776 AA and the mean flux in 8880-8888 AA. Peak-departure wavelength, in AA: 8842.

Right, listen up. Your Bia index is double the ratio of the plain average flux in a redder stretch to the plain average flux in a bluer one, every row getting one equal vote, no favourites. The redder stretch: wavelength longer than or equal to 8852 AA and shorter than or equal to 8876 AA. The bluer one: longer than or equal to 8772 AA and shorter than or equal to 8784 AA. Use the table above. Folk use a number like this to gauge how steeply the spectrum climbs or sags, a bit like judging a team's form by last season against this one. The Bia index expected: 1.981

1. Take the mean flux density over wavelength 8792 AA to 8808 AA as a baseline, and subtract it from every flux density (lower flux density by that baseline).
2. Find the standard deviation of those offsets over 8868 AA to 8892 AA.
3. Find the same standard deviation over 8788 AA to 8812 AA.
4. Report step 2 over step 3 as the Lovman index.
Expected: 0.57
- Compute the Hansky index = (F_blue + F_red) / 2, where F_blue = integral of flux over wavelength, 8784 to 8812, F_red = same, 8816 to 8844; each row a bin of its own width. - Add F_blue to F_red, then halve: 538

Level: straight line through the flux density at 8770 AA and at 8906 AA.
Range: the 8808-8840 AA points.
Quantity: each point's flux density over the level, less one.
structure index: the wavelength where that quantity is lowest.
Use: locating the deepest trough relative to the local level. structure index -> 8826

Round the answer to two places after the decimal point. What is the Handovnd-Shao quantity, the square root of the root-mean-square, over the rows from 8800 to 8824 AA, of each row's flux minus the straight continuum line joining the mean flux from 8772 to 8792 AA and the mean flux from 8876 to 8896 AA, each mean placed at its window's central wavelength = 0.97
